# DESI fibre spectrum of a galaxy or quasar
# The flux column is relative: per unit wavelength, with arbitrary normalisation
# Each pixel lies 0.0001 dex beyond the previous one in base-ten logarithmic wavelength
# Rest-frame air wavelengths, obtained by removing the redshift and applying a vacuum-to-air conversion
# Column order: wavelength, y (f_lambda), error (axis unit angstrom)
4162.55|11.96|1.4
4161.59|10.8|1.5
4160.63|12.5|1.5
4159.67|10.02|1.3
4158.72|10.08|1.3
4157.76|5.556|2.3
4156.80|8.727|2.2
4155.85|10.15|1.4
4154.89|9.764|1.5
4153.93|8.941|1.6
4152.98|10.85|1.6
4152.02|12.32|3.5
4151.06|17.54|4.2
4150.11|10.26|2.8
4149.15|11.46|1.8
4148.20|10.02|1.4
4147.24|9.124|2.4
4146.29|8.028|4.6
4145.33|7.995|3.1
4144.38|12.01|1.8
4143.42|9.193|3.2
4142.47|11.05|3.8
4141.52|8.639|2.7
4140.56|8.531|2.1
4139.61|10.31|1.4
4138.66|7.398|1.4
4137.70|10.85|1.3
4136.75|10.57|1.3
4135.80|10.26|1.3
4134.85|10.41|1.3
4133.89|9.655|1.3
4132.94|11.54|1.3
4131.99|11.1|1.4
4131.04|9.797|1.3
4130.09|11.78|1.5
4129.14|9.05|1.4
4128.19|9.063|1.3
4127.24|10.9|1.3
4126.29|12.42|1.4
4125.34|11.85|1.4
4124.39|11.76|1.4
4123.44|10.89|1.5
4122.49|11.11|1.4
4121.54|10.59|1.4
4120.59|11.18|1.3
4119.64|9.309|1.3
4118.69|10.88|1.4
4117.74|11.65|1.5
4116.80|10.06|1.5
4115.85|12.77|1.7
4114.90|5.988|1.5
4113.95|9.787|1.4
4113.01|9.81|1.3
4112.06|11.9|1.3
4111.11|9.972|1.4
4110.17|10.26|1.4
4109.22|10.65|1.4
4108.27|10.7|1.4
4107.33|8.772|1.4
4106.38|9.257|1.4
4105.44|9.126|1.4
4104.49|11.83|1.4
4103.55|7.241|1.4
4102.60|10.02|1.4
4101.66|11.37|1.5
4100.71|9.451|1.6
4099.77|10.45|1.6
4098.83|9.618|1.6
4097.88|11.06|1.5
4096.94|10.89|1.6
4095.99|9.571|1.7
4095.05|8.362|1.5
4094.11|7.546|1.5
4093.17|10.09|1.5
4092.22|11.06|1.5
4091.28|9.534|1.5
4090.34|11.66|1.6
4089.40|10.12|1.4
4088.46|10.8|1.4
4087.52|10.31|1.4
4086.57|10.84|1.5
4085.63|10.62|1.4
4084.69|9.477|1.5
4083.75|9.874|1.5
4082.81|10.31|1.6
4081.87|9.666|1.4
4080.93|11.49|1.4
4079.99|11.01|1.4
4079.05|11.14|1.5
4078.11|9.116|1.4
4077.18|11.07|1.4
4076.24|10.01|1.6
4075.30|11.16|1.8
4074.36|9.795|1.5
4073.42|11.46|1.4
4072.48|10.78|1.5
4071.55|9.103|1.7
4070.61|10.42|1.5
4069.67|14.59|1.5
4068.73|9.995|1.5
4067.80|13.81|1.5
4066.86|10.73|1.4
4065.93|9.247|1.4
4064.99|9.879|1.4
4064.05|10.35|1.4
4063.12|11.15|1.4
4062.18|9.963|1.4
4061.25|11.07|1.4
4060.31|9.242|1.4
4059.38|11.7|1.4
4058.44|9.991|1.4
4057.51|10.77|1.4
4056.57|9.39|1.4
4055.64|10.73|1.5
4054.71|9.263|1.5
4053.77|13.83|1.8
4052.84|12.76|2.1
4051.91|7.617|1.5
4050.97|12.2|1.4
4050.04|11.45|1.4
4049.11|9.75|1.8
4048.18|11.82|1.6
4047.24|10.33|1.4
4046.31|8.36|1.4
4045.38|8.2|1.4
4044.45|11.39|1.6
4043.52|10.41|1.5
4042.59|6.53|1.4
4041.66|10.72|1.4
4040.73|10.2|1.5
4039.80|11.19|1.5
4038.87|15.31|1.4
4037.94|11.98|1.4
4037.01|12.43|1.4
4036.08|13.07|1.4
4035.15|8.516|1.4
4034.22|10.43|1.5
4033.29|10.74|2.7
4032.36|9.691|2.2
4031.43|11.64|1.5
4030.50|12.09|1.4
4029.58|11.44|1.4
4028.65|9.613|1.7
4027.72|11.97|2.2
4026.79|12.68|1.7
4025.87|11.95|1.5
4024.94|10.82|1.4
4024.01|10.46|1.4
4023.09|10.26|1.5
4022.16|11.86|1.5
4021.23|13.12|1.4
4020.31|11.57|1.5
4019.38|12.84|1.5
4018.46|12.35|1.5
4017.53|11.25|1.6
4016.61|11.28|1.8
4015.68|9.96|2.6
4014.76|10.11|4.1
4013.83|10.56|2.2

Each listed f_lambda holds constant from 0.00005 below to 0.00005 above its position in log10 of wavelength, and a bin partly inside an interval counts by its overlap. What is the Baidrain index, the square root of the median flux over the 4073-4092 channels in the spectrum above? 3.23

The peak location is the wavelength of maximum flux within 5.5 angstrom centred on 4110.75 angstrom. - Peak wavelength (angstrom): 4112.06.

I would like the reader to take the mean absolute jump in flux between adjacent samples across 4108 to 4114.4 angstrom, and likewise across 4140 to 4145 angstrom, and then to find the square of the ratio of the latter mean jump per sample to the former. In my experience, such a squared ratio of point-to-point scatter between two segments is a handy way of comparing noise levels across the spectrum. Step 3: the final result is 5.1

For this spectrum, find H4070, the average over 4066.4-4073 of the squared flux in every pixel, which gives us 132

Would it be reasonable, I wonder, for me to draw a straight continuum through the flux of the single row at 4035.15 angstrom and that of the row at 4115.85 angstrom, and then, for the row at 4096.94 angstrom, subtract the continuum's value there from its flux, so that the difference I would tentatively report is -0.9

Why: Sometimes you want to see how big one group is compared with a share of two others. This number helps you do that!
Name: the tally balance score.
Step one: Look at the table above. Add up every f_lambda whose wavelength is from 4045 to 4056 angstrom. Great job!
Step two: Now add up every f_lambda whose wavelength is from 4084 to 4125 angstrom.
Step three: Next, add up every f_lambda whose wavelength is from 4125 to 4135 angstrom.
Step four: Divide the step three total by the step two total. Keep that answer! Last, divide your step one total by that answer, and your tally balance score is 471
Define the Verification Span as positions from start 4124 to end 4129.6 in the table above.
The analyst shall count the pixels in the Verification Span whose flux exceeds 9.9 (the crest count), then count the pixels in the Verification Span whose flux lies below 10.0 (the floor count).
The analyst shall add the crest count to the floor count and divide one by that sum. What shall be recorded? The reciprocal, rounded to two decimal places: 0.17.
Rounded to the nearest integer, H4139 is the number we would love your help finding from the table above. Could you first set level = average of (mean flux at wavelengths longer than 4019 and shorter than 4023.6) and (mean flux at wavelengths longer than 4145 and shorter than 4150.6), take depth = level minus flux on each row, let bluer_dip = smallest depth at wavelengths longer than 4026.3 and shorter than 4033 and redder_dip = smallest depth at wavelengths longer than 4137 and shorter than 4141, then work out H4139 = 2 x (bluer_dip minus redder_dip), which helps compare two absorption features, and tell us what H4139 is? -4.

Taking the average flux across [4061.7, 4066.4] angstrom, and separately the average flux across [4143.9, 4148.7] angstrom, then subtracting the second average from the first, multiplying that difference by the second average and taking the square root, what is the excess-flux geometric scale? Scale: 2.5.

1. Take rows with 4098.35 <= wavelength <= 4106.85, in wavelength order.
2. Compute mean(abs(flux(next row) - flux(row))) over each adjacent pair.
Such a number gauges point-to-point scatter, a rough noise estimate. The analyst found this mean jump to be 1.91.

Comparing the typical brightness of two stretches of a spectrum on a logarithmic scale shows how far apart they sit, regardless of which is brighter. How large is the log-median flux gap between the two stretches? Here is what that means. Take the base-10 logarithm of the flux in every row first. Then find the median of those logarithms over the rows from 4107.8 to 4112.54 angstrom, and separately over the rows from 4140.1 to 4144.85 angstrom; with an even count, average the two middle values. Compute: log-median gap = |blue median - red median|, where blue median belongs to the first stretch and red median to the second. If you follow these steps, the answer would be 0.06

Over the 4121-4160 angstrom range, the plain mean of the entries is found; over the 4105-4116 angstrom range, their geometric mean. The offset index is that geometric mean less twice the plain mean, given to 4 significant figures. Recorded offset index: -10.80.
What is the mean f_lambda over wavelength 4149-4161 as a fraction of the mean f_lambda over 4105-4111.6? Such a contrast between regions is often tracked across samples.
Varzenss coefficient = 1.08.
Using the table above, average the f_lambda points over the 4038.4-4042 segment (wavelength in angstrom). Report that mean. 11.9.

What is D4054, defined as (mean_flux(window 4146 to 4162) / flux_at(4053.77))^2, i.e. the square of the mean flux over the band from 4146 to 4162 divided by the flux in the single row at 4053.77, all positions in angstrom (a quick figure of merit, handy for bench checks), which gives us 0.56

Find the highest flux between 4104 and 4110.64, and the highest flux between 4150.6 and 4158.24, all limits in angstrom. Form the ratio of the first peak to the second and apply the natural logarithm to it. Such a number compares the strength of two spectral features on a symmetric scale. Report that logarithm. -0.39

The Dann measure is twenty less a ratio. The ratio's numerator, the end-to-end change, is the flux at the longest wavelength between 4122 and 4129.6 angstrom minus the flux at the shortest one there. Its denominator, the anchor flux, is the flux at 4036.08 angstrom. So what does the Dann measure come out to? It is 20.2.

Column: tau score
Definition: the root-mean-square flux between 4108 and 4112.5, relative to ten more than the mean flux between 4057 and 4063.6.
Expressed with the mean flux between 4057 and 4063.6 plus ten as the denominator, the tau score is 0.52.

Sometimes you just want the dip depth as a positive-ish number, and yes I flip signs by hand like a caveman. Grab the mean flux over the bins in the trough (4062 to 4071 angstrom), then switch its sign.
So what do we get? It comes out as -11.0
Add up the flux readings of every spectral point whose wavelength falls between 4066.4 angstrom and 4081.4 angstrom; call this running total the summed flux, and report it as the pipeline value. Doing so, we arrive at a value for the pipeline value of 176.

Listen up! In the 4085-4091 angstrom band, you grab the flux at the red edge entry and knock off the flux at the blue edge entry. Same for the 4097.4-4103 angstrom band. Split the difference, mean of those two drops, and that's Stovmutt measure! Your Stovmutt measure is 0.0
